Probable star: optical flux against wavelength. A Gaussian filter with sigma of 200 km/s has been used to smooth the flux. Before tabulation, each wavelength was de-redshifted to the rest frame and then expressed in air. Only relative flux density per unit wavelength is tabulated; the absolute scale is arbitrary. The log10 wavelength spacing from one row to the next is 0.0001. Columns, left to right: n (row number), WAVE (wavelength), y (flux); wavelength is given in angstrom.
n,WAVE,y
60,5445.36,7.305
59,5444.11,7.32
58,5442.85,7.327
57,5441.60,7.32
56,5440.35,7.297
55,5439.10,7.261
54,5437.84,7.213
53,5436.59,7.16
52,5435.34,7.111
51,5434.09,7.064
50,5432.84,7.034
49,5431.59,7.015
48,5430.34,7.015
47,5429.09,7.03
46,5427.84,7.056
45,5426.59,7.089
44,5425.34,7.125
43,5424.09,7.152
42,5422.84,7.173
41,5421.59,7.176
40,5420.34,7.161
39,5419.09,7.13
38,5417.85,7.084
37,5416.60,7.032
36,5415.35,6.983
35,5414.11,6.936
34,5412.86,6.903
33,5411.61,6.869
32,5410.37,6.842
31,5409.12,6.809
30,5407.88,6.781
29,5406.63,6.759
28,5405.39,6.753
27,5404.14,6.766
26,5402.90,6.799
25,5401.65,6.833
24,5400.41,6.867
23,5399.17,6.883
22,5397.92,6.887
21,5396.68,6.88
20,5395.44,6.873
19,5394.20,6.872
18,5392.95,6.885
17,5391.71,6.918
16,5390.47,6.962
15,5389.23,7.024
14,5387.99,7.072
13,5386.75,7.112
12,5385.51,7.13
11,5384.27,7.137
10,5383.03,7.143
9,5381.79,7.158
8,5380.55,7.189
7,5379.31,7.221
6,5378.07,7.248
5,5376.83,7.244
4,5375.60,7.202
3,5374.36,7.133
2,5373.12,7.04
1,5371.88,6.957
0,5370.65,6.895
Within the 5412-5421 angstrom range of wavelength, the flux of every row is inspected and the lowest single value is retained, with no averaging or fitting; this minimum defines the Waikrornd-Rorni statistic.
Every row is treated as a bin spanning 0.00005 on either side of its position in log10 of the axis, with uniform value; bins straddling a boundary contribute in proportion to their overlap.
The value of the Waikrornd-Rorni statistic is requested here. 6.903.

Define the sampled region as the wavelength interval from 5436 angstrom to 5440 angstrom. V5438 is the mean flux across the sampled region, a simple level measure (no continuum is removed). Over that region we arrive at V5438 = 7.21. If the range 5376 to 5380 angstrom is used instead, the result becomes 7.24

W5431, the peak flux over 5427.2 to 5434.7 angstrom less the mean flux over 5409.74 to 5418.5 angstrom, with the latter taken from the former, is 0.11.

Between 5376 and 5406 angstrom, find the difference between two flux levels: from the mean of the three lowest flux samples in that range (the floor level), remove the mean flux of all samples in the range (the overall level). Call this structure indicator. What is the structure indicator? -0.22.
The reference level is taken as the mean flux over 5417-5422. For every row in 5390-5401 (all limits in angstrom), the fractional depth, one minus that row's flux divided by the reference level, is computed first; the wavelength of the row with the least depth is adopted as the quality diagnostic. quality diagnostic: 5390.47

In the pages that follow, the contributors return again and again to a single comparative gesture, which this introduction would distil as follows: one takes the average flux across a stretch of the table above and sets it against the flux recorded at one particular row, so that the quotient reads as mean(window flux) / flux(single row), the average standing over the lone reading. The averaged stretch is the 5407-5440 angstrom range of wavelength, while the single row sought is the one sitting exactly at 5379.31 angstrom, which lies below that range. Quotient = 0.98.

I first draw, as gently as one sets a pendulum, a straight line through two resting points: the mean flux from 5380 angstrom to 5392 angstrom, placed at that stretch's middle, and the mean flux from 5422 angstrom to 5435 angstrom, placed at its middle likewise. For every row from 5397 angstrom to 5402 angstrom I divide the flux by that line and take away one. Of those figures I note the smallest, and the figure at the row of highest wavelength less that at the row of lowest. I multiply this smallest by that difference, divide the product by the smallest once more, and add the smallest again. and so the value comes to -0.043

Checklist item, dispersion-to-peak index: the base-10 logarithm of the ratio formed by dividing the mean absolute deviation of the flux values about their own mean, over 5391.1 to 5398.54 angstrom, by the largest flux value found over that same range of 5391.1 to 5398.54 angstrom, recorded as -2.8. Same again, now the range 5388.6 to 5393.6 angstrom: -2.2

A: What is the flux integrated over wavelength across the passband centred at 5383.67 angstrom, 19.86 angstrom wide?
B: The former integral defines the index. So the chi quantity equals 141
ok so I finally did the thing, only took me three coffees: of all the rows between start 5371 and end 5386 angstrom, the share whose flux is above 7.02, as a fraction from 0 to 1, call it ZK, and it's 0.9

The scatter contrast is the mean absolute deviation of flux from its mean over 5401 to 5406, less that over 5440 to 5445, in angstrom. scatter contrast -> 0.019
